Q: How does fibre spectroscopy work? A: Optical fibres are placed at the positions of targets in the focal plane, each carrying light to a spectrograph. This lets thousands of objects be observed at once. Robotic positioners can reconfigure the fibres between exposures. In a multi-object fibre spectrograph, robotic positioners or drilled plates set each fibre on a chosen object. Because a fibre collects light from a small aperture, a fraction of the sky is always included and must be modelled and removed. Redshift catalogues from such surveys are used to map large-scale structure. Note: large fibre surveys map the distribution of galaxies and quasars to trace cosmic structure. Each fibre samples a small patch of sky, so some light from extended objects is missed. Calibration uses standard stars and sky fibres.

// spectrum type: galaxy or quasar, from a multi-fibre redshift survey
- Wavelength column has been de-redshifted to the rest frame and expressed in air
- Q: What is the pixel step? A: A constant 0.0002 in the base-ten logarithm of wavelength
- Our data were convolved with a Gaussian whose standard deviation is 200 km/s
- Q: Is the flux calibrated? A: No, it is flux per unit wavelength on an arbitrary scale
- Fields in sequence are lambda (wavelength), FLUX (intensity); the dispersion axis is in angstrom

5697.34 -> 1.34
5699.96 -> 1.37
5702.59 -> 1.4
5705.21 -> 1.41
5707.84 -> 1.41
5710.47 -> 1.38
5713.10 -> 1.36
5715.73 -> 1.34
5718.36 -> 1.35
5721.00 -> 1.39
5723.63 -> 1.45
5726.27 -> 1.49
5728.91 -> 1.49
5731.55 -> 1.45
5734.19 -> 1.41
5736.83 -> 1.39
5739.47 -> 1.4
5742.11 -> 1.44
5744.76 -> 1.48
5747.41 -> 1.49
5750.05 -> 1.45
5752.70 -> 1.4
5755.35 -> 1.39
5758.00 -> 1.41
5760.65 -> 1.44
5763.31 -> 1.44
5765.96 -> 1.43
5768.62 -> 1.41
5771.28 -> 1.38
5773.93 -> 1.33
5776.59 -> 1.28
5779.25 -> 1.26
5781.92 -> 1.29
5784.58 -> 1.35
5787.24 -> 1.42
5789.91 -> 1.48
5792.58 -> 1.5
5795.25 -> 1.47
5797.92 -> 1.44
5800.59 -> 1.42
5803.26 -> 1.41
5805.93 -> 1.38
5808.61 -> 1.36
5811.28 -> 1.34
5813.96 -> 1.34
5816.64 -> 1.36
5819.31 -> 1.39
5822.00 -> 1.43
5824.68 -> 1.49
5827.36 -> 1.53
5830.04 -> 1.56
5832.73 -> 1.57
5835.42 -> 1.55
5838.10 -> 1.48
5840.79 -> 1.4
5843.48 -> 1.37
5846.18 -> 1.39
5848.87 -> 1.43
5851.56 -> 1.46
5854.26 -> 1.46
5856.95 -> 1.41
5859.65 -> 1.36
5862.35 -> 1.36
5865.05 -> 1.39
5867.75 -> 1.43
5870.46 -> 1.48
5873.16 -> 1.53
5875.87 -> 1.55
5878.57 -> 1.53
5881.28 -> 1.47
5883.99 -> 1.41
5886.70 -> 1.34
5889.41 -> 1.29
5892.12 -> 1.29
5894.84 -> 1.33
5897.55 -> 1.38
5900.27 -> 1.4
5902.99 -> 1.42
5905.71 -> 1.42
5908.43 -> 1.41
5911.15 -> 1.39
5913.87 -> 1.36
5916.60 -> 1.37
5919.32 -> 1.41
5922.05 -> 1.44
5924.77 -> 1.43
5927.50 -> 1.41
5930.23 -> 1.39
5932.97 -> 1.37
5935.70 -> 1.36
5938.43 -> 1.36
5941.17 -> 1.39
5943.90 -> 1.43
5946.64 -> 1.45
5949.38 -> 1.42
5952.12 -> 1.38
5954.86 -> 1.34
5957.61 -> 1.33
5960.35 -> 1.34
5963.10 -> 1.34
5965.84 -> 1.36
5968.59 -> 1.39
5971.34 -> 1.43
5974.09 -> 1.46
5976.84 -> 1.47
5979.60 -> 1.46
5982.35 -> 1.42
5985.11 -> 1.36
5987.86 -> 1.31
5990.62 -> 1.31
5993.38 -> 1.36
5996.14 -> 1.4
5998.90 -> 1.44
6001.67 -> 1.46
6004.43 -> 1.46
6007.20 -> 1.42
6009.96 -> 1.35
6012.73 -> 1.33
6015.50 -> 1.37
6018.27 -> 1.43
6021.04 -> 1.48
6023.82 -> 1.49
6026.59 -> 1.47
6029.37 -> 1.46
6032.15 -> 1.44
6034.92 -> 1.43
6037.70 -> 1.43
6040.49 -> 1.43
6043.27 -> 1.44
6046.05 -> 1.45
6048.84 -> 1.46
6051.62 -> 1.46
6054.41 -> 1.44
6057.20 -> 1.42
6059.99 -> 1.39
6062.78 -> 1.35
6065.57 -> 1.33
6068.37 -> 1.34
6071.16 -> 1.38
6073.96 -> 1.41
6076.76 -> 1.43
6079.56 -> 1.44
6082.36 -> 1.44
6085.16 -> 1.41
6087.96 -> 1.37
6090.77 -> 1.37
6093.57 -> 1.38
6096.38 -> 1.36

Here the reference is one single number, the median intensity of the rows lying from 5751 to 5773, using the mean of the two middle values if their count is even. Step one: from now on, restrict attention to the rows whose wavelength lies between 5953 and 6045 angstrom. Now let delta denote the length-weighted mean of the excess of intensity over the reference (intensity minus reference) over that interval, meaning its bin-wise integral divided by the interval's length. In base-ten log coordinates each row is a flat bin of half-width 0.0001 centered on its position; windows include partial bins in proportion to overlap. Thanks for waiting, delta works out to 0.00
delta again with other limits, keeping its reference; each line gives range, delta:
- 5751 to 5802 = -0.01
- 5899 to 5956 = -0.01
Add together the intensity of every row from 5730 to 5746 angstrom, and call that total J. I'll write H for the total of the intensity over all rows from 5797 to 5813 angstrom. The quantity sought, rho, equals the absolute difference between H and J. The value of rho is 0.22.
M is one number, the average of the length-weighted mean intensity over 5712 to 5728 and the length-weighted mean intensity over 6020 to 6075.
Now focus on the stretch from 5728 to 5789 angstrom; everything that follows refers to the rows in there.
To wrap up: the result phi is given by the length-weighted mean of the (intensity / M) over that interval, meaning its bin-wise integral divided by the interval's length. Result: 0.99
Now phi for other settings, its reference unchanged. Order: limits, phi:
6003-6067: 1.01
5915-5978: 0.99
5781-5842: 1.02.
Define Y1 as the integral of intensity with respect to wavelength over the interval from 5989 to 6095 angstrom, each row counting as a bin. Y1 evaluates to 150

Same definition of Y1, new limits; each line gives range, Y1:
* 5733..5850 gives 166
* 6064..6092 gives 39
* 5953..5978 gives 35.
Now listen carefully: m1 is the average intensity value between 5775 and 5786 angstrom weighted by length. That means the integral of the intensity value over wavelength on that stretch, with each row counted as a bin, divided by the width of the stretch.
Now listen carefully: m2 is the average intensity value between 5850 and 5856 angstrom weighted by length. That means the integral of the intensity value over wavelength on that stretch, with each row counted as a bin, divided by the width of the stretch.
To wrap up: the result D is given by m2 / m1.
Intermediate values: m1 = 1.30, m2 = 1.46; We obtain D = 1.12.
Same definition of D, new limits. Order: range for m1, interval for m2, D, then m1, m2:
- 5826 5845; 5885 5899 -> 0.89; 1.49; 1.33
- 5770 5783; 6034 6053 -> 1.10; 1.31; 1.44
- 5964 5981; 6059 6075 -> 0.96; 1.43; 1.37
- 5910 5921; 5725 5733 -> 1.07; 1.38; 1.47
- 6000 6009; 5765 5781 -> 0.93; 1.44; 1.34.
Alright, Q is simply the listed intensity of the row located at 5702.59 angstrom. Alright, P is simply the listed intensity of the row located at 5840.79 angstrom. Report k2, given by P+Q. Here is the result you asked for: 2.80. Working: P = 1.4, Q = 1.4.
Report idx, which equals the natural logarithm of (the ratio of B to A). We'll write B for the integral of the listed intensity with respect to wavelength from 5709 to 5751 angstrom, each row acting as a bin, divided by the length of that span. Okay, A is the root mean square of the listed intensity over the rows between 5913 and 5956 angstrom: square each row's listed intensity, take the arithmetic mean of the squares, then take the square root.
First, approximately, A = 1.39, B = 1.42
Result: 0.020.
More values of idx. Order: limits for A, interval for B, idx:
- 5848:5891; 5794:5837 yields 0.005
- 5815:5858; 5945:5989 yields -0.045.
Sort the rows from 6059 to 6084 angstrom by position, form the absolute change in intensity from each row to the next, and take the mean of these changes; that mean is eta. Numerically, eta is 0.021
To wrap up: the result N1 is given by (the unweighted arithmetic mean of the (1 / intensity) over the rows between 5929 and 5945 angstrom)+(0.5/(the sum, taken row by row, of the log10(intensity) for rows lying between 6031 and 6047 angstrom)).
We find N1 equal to 1.25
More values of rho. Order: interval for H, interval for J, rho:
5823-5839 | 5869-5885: 0.21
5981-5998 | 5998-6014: 0.30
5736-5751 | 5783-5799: 0.01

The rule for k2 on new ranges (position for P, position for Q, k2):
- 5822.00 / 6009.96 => 2.78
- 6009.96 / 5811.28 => 2.69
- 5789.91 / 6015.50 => 2.85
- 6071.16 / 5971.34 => 2.81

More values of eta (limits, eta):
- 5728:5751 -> 0.030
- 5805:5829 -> 0.029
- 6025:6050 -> 0.009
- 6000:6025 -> 0.036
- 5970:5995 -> 0.031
